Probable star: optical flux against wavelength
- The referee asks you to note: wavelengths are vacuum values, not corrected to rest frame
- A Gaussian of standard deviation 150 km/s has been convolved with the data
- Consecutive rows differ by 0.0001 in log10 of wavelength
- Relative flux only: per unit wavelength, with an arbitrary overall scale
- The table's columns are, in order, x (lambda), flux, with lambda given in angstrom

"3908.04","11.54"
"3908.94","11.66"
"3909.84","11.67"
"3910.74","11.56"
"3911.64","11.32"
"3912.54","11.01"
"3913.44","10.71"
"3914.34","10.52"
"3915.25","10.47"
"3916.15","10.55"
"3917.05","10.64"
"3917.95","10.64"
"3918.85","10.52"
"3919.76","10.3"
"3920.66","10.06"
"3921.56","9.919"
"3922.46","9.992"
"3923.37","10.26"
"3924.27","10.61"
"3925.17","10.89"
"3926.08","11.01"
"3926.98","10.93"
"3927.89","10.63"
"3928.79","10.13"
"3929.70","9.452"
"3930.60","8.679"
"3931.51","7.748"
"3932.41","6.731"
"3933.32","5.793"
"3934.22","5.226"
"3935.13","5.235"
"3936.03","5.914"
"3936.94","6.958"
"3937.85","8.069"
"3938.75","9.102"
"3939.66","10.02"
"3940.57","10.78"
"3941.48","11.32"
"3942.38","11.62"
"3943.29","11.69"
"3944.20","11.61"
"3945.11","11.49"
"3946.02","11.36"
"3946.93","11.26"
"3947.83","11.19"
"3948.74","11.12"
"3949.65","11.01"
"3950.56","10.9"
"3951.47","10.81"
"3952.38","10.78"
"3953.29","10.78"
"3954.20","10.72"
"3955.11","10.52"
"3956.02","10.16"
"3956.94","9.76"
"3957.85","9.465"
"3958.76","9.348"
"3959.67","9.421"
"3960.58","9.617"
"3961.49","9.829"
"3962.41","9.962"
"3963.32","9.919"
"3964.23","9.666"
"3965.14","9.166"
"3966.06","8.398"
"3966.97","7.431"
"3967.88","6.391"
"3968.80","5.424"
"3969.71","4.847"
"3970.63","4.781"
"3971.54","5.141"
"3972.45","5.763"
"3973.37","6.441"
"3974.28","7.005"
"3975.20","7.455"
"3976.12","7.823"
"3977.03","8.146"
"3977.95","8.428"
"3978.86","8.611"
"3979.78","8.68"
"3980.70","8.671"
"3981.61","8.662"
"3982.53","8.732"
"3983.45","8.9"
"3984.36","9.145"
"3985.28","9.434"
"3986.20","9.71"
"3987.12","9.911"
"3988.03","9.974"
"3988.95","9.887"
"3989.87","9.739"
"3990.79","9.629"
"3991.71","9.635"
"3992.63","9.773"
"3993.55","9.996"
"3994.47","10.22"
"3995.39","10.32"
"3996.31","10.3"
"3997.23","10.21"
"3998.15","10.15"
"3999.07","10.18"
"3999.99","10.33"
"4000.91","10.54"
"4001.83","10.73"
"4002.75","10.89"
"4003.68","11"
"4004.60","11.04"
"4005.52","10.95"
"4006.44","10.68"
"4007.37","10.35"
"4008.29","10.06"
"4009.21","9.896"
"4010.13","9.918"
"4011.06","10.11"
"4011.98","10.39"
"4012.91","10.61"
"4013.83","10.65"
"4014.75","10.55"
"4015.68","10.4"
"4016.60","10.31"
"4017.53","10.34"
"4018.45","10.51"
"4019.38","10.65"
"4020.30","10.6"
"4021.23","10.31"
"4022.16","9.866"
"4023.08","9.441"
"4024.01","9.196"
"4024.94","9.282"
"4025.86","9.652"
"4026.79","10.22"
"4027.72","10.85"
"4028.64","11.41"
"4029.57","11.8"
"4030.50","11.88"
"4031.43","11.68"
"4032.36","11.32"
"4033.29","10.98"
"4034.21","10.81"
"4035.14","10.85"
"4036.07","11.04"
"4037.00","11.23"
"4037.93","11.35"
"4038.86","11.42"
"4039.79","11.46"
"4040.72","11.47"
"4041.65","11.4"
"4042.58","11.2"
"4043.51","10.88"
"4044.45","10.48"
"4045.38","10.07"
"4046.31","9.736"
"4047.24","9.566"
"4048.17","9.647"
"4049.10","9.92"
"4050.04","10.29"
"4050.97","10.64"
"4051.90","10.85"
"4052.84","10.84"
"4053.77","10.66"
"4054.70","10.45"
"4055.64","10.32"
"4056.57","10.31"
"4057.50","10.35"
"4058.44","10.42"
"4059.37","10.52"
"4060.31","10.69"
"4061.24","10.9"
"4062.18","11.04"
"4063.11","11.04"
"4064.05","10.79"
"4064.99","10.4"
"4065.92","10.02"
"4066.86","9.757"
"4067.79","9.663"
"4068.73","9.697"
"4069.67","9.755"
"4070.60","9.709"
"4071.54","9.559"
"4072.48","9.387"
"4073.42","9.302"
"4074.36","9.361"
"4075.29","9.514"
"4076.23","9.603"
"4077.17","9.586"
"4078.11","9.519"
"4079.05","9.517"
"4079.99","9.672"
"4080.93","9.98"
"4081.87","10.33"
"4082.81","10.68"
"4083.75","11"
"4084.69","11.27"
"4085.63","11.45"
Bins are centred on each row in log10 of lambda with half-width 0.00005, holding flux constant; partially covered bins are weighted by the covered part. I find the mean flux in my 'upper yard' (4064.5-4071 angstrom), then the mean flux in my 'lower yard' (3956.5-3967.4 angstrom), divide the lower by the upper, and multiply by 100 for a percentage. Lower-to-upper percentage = 95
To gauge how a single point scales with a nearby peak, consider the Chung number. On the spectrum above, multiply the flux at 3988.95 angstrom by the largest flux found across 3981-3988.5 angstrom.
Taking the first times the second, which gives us 99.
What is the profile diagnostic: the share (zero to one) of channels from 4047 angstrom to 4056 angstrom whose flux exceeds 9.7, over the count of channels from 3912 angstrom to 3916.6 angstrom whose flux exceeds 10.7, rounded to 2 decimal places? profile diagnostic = 0.40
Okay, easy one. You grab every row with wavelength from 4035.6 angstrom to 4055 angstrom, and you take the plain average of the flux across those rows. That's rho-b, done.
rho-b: 10.7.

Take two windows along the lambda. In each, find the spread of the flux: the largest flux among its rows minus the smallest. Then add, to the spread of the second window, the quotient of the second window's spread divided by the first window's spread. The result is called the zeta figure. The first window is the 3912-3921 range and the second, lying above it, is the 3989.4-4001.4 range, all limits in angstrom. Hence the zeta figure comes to 1.9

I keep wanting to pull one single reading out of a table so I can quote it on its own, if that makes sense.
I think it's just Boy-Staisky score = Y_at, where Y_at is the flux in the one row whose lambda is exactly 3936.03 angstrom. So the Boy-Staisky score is 5.914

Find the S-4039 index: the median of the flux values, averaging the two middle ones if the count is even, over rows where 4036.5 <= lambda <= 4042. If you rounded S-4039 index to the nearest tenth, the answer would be 11.4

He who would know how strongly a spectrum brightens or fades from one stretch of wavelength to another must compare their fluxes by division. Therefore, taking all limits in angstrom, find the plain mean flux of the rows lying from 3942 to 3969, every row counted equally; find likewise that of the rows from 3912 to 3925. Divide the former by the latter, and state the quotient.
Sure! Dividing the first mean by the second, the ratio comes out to 0.96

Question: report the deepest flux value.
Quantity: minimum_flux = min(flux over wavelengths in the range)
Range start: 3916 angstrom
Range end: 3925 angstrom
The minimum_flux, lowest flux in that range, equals 9.919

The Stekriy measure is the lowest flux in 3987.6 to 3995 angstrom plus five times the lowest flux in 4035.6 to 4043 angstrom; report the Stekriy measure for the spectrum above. 64.8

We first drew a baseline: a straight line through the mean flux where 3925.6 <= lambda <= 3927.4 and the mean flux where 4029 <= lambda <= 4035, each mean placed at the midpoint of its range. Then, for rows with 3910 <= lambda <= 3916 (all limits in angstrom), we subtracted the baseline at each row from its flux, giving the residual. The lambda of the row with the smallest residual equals 3915.25 angstrom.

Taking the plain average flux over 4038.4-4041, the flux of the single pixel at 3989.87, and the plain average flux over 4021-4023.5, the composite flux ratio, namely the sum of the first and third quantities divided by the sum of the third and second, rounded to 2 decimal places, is 1.09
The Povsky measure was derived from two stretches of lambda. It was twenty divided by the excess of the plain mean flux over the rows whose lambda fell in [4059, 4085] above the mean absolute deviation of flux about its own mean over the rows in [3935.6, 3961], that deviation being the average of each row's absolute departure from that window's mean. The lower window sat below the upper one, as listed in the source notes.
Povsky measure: 2.22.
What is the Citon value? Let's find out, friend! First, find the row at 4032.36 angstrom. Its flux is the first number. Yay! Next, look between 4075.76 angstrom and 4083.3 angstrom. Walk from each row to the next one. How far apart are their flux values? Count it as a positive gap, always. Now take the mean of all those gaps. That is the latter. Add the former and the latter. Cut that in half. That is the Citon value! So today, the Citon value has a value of 5.7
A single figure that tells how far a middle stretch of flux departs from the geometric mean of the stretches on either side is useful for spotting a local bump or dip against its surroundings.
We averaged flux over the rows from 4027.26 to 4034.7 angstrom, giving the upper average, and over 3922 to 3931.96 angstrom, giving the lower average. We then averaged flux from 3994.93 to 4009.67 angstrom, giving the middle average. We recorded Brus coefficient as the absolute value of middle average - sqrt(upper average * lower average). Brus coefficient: 0.19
